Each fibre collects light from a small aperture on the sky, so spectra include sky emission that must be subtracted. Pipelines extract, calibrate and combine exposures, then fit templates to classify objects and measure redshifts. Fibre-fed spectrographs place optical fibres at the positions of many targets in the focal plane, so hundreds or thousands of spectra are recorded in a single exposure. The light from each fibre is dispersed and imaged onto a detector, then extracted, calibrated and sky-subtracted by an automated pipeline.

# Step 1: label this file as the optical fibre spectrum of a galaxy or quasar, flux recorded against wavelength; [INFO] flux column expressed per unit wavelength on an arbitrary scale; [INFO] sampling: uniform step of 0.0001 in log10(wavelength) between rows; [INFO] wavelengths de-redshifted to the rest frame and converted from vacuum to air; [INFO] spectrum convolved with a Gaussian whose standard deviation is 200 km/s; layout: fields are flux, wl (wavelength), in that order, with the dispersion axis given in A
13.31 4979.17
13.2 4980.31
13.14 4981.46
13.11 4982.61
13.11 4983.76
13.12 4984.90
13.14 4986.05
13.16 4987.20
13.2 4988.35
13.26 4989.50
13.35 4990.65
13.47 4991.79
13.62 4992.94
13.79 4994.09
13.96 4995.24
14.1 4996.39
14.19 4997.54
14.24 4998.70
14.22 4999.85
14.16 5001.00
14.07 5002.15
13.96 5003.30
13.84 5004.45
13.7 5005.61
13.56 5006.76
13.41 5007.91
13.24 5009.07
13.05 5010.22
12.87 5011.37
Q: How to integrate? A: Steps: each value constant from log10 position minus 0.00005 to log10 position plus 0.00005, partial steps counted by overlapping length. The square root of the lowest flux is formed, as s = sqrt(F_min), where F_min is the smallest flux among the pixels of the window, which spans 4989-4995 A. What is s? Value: 3.64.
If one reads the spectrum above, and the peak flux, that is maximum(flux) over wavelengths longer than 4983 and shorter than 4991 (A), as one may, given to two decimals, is 13.35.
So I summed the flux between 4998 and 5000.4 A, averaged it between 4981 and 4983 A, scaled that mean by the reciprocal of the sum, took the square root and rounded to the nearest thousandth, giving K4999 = 0.679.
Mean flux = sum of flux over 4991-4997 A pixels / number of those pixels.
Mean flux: 13.8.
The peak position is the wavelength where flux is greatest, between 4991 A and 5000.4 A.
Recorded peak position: 4998.70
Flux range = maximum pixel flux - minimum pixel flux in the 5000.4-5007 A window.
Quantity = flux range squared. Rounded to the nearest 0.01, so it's 0.36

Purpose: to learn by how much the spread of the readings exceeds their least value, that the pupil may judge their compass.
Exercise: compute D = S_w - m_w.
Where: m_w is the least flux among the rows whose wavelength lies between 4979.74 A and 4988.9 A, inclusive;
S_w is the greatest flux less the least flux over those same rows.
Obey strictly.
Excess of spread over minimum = -13.02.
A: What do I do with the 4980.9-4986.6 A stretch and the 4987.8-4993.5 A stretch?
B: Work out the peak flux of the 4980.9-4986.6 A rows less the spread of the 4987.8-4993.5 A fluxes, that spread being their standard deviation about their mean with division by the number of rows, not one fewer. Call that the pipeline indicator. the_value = 13.0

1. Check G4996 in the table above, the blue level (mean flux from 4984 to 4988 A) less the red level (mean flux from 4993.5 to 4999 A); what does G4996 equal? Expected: -0.9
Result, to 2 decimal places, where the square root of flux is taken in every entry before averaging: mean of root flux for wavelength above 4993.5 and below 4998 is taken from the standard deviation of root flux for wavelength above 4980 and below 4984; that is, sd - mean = -3.74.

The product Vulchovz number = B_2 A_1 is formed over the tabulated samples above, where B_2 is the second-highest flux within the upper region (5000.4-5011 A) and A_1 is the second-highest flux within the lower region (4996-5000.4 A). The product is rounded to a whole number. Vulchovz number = 200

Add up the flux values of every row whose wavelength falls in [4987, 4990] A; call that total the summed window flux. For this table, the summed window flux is 39.6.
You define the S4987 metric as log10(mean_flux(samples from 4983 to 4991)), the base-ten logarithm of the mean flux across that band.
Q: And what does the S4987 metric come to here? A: 1.12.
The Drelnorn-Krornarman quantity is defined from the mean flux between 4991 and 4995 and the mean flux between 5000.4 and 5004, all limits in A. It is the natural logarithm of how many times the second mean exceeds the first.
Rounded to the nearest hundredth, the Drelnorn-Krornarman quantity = 0.03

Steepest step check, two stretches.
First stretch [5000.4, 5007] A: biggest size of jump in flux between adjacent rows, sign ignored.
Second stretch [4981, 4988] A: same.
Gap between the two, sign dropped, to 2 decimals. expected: 0.11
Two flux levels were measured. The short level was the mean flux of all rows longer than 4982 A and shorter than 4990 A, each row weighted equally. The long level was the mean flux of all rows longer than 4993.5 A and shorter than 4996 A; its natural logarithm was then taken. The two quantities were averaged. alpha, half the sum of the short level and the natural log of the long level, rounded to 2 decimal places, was 7.89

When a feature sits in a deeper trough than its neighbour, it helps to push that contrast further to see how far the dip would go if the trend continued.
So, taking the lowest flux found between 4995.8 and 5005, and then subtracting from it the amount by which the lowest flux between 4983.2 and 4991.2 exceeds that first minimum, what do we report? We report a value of 14.6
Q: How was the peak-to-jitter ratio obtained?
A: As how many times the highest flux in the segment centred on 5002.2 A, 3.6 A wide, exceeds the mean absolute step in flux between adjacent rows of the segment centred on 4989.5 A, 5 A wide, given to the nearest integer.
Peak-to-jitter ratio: 183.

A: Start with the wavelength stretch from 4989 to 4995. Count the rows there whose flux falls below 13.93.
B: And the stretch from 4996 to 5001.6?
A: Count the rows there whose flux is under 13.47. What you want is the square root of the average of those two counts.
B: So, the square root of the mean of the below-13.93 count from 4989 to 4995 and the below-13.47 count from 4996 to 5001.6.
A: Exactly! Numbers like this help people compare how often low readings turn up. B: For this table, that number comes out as 1.58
